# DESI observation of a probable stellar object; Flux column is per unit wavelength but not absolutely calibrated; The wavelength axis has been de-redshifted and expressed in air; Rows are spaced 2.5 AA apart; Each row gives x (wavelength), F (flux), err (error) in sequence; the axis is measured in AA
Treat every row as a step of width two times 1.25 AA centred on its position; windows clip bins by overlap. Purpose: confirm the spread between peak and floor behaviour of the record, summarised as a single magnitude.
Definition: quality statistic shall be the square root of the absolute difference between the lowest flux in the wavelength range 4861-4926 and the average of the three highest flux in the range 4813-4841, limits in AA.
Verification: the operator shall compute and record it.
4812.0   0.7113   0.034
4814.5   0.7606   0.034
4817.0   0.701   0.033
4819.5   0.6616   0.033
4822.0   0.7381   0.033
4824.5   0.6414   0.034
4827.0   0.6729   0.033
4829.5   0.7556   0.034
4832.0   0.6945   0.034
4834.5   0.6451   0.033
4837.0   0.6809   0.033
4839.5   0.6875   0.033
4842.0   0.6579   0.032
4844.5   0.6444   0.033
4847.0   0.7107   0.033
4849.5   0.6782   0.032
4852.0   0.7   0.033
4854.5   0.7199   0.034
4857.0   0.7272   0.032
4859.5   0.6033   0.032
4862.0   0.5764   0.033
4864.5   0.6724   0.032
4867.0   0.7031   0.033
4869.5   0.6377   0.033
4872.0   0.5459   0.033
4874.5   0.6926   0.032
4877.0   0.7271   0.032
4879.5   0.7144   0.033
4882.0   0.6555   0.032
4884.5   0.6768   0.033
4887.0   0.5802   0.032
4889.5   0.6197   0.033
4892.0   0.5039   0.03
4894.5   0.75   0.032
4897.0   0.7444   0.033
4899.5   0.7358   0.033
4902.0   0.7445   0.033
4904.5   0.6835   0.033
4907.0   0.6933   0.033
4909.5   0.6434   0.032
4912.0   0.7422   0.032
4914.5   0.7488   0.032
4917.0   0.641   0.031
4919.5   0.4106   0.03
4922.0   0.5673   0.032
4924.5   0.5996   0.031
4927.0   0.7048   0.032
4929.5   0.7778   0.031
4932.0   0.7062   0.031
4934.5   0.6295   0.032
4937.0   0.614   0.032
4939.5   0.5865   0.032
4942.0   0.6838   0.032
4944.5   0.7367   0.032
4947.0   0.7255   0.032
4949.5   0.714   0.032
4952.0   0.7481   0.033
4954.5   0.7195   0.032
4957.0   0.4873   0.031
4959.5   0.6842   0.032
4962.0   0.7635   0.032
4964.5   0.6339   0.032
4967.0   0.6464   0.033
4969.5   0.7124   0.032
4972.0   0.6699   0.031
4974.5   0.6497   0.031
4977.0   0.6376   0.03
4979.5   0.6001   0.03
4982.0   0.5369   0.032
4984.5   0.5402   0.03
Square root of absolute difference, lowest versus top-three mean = 0.58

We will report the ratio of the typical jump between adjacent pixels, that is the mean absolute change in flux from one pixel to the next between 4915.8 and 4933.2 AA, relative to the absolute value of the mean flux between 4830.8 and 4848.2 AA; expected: 0.17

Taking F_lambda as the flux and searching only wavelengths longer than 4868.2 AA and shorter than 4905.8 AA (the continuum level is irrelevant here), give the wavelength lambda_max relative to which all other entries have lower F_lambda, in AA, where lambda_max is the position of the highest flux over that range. 4894.5 AA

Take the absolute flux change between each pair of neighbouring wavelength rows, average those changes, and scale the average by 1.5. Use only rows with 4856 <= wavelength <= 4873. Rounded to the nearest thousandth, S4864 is 0.109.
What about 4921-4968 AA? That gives 0.107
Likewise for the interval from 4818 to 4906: 0.085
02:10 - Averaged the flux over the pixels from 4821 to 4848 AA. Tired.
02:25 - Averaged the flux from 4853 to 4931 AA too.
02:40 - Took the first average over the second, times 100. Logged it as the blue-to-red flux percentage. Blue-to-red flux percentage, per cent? 103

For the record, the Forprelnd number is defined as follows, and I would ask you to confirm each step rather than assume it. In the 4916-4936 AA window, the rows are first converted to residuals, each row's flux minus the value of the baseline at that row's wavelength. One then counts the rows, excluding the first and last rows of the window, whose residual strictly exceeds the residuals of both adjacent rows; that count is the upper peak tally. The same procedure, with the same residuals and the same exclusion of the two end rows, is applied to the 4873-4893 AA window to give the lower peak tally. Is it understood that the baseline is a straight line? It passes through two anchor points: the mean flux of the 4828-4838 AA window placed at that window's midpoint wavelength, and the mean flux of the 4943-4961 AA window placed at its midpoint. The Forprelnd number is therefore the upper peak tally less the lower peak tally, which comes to -2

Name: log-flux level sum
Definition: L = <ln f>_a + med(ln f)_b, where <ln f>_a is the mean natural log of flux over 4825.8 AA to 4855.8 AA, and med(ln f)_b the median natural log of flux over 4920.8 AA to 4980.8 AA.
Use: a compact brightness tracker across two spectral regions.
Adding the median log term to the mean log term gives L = -0.766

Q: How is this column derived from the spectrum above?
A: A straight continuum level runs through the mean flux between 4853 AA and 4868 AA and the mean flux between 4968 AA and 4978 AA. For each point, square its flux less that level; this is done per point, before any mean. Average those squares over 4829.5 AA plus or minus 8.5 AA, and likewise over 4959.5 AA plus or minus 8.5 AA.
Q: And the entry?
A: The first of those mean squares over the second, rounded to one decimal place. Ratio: 0.3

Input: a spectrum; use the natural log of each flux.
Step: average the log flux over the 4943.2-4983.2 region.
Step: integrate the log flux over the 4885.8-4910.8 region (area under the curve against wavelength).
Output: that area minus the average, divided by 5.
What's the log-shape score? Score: -1.96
